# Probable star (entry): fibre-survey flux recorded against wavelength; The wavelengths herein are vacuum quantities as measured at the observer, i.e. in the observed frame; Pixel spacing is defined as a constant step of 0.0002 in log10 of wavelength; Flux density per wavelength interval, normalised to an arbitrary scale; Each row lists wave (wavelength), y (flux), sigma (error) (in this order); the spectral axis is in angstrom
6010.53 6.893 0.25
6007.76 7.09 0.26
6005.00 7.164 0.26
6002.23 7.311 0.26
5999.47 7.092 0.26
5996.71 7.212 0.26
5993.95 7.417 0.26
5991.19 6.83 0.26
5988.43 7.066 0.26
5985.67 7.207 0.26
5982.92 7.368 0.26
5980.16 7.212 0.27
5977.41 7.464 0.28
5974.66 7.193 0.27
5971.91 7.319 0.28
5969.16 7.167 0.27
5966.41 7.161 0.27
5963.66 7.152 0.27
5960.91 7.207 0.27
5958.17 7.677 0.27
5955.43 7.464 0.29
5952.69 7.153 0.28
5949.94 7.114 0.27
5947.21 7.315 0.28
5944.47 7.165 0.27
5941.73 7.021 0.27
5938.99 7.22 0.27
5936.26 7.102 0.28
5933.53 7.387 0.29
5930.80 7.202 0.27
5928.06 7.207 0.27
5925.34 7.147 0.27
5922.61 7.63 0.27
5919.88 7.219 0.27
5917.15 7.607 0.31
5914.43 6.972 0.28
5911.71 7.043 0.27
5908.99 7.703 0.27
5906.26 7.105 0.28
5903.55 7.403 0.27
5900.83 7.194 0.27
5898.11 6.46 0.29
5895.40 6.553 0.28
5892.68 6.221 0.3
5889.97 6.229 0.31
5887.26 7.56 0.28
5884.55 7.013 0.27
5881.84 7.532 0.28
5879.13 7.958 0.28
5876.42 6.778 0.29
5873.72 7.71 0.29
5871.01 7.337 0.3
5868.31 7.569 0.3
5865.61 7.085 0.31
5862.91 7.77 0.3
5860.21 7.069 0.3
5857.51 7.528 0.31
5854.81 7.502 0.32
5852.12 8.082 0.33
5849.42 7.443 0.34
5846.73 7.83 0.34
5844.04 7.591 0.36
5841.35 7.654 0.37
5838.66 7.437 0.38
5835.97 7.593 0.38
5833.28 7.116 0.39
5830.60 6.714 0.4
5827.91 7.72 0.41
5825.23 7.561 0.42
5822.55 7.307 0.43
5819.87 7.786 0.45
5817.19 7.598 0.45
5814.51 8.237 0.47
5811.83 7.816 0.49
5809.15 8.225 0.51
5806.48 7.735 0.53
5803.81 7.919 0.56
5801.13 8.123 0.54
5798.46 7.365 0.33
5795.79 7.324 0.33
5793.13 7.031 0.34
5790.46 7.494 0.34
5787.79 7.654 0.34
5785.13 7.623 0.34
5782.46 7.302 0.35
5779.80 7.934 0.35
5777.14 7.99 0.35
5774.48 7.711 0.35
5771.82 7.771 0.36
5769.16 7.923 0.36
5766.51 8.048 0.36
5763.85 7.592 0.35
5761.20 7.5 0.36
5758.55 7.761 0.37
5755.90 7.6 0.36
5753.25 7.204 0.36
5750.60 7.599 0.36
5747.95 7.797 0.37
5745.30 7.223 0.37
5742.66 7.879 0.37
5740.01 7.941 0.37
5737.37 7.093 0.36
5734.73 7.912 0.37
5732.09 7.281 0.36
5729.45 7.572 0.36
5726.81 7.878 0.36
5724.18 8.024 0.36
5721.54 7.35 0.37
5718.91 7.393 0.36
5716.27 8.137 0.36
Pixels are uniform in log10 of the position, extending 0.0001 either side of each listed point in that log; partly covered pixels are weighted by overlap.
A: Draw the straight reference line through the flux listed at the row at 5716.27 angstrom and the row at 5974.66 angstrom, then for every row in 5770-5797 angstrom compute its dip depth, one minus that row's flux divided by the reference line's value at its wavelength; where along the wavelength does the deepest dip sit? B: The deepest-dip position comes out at 5793.13 angstrom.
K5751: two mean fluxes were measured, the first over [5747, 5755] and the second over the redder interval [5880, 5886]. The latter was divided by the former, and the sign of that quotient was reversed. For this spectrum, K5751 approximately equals -0.97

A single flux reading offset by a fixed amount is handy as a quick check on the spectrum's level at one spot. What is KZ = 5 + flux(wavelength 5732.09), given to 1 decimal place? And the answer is 12.3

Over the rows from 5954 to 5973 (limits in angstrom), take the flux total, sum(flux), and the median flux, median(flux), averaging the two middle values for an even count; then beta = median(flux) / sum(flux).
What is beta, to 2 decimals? 0.14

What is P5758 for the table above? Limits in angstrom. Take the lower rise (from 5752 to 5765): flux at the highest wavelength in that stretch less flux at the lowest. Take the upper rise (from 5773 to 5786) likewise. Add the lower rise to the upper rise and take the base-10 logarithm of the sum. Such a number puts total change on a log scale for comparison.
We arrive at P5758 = -0.52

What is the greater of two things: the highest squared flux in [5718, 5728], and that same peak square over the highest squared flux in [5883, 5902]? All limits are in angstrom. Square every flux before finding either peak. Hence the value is 64.4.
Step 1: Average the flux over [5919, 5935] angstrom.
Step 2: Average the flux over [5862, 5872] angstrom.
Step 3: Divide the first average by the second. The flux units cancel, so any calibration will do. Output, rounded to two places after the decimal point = 0.98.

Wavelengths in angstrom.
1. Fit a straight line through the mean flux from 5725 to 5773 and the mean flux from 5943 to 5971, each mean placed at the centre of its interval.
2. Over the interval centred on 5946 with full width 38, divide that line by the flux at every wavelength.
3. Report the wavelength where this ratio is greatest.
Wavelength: 5941.73 angstrom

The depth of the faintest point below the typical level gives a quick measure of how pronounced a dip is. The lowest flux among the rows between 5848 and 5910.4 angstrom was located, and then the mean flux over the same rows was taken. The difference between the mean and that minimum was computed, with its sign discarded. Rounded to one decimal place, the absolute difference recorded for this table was 1.0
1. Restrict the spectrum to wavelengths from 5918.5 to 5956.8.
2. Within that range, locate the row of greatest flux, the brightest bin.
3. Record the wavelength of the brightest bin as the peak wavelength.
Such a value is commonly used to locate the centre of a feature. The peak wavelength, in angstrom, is 5922.61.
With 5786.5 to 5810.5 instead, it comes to 5809.15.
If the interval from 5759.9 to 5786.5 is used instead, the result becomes 5766.51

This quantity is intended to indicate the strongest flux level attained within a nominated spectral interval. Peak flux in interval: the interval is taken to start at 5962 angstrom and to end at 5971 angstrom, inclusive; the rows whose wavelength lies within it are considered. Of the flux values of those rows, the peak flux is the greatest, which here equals 7.167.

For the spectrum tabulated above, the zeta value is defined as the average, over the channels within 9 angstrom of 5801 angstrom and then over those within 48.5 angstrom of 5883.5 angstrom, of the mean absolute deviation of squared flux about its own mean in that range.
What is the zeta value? 5.4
